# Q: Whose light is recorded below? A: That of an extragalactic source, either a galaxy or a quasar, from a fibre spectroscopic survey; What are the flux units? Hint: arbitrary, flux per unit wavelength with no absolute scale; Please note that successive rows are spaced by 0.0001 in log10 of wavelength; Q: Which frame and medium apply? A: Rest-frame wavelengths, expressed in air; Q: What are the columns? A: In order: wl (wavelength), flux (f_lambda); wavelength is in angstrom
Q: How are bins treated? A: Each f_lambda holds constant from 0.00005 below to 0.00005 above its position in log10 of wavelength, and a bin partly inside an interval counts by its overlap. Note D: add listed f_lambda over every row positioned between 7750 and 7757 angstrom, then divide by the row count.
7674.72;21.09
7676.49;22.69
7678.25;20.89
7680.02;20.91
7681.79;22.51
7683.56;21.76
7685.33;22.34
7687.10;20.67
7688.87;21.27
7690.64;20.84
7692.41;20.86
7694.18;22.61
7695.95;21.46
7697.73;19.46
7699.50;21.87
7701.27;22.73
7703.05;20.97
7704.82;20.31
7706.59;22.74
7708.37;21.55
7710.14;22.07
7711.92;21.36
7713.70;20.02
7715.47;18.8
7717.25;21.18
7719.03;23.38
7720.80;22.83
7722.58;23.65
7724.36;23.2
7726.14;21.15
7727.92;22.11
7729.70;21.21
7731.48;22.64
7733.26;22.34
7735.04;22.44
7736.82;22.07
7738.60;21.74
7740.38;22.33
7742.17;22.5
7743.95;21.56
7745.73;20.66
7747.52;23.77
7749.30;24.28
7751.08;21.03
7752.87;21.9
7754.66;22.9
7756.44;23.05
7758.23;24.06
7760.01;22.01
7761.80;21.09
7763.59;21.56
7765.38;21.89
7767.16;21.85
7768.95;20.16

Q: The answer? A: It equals 22.2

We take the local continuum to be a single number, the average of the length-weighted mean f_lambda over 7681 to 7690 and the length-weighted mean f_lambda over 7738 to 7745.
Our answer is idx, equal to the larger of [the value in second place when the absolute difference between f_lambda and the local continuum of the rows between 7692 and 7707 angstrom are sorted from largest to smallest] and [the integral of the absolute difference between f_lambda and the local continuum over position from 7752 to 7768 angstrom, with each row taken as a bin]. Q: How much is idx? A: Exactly 10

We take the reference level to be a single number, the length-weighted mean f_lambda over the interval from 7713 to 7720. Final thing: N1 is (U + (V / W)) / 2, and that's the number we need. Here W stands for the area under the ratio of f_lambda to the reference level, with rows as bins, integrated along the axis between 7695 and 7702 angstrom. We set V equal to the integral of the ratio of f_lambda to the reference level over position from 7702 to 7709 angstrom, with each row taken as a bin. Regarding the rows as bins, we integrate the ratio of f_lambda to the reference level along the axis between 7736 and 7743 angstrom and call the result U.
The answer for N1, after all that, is 4.21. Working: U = 7.4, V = 7.16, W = 7.15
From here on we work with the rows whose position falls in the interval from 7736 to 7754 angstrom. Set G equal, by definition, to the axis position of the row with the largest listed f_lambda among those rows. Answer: 7749.30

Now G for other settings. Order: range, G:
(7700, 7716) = 7706.59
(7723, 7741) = 7724.36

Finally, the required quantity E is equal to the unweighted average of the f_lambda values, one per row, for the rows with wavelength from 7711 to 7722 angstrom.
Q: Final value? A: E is 21.3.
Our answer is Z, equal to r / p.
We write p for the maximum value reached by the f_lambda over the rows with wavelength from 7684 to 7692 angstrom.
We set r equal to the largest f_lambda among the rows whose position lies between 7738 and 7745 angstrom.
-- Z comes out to 1.01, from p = 22.34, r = 22.5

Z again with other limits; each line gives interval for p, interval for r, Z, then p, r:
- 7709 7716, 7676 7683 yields 1.03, 22.07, 22.69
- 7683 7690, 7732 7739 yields 1.00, 22.34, 22.44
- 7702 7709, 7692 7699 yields 0.99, 22.74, 22.61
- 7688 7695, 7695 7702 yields 1.01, 22.61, 22.73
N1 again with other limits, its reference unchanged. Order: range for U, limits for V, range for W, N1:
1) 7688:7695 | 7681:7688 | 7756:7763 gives 4.07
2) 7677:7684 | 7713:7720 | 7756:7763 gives 4.08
